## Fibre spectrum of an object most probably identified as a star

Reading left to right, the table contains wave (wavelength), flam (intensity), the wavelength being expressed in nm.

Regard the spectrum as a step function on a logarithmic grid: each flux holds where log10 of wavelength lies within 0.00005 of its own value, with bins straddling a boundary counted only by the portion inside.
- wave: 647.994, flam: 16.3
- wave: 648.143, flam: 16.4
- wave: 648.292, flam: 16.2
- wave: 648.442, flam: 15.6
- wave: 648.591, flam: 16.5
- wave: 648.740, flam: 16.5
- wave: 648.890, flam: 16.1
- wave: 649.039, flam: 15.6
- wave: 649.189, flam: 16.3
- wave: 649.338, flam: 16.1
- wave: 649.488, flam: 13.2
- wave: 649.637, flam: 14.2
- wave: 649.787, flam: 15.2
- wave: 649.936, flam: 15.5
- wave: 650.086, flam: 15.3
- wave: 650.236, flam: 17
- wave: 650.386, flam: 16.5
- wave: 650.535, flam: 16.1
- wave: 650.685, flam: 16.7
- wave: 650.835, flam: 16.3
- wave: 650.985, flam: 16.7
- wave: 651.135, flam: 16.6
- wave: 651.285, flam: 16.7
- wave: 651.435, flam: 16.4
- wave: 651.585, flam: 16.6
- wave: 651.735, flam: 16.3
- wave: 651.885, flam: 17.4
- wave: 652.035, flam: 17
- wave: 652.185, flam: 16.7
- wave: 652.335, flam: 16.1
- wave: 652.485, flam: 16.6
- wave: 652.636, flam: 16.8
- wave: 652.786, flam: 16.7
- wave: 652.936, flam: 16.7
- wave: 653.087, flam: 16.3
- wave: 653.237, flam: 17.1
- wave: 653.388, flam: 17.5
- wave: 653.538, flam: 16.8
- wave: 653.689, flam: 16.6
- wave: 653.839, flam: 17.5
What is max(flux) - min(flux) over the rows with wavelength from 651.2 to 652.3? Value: 1.10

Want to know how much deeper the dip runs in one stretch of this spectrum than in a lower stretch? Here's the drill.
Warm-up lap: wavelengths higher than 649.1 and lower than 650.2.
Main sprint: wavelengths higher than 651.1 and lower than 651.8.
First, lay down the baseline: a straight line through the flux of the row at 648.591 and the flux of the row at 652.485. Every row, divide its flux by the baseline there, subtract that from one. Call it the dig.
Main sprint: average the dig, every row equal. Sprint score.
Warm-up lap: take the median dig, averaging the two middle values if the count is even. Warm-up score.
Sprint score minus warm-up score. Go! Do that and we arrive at -0.072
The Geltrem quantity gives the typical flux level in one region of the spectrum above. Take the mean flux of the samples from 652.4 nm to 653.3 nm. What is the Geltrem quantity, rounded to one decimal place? 16.7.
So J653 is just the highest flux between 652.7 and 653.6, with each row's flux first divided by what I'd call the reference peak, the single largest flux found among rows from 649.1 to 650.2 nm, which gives 1.07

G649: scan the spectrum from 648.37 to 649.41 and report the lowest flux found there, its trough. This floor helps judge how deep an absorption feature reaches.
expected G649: 15.6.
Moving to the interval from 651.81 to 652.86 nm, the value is 16.1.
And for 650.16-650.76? 16.1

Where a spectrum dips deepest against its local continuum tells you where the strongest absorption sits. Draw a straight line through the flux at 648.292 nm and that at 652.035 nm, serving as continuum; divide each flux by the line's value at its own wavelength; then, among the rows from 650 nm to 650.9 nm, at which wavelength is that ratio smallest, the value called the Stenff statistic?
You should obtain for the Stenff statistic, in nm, 650.086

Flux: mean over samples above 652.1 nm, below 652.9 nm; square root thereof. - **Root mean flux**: 4.07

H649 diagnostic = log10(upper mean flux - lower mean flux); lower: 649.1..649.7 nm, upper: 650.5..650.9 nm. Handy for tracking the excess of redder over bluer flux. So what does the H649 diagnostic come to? 0.15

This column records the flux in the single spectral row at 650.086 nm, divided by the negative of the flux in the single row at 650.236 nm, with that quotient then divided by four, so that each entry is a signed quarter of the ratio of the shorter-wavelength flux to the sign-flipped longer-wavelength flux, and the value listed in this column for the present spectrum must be -0.225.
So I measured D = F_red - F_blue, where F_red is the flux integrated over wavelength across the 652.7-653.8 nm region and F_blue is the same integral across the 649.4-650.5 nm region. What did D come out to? 1.7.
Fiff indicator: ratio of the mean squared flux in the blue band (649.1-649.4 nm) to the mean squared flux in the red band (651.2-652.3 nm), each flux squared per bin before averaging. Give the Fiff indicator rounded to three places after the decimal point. 0.937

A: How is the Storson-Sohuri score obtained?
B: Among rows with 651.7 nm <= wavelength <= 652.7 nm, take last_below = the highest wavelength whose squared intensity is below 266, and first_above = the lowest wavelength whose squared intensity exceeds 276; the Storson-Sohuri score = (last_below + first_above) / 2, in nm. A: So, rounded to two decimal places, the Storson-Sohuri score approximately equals 652.11 nm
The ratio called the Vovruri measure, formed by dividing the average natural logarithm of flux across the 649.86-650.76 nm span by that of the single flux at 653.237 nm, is 0.98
